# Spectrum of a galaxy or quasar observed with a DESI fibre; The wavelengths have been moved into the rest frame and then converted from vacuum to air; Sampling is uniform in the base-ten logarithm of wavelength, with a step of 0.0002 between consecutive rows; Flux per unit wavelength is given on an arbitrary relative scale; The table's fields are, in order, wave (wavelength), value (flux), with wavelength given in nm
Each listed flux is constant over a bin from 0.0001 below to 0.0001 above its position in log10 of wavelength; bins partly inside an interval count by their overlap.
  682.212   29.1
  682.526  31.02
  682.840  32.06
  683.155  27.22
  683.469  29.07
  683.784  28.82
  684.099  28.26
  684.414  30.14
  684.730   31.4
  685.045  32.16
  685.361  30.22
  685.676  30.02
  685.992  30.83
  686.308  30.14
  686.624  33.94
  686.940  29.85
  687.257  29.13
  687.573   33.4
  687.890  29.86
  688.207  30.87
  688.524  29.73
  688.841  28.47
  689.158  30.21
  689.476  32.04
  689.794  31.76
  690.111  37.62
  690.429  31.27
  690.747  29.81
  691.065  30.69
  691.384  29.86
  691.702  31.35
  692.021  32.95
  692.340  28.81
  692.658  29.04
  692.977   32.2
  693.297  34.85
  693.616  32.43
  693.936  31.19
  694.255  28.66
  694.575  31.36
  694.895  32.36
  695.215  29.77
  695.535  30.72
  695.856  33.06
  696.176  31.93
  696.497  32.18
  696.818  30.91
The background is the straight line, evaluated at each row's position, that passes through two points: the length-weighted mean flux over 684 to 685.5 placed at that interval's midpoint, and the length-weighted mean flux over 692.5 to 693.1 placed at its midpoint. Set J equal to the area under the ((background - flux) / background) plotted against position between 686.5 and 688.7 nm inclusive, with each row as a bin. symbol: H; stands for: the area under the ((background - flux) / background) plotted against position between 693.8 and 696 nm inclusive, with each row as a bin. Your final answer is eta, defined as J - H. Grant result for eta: 0.01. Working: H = -0.03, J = -0.028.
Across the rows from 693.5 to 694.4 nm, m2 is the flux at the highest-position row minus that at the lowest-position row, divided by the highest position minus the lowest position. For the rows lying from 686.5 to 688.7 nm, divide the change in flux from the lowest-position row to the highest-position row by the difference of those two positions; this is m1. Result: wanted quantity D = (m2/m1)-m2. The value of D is 8.6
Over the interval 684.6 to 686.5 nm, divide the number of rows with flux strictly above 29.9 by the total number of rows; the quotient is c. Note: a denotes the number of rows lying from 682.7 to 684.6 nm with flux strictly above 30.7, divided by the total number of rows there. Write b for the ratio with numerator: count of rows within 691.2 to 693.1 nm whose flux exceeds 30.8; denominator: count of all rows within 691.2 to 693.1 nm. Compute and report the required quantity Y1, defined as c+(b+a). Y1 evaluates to 1.67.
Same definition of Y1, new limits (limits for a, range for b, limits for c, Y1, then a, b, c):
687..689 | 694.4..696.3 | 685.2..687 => 1.83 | 0.33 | 0.67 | 0.83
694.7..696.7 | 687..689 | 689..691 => 2.00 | 0.83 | 0.33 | 0.83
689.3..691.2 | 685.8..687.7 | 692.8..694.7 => 2.00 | 0.67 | 0.50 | 0.83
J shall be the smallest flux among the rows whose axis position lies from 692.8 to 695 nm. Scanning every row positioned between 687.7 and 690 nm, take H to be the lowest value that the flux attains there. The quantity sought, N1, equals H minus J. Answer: -0.2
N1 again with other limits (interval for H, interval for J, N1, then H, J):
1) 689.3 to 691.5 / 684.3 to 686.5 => -0.2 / 29.81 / 30.02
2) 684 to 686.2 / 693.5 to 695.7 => -0.4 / 28.26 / 28.66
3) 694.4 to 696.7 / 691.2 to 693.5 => 1.0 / 29.77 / 28.81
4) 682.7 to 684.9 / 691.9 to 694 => -1.6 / 27.22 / 28.81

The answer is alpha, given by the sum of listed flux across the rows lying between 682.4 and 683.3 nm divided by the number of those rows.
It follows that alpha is 30.1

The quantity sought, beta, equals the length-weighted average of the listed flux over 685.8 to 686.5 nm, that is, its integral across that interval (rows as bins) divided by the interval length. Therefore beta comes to 30.6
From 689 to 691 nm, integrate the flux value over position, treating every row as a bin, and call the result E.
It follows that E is 64.1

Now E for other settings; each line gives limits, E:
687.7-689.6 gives 57.4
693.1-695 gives 60.4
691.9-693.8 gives 60.2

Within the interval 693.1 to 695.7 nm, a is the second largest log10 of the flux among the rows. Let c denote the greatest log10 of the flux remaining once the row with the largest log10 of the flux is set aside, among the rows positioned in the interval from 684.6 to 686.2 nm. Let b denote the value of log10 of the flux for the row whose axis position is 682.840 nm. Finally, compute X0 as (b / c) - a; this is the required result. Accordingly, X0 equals -0.505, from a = 1.51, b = 1.51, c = 1.50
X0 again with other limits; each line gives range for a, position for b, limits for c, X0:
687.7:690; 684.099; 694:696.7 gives -0.541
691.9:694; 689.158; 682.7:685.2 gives -0.535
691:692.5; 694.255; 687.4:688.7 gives -0.518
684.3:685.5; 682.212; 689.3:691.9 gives -0.525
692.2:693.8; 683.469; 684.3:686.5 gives -0.533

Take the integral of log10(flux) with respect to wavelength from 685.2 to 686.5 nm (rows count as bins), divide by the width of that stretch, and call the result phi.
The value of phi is 1.48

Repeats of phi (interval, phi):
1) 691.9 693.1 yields 1.49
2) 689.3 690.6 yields 1.52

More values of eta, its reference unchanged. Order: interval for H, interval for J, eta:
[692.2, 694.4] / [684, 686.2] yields 0.04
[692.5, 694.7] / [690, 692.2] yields -0.03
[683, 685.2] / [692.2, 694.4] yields -0.11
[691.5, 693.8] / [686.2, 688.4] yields 0.05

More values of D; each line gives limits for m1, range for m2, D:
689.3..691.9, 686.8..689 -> 3.1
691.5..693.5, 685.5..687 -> 0.1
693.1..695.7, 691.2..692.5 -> 1.7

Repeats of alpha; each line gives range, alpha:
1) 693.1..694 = 32.8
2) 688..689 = 29.7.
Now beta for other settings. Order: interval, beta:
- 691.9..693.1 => 30.7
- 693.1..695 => 31.8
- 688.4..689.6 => 30.1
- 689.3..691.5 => 31.9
